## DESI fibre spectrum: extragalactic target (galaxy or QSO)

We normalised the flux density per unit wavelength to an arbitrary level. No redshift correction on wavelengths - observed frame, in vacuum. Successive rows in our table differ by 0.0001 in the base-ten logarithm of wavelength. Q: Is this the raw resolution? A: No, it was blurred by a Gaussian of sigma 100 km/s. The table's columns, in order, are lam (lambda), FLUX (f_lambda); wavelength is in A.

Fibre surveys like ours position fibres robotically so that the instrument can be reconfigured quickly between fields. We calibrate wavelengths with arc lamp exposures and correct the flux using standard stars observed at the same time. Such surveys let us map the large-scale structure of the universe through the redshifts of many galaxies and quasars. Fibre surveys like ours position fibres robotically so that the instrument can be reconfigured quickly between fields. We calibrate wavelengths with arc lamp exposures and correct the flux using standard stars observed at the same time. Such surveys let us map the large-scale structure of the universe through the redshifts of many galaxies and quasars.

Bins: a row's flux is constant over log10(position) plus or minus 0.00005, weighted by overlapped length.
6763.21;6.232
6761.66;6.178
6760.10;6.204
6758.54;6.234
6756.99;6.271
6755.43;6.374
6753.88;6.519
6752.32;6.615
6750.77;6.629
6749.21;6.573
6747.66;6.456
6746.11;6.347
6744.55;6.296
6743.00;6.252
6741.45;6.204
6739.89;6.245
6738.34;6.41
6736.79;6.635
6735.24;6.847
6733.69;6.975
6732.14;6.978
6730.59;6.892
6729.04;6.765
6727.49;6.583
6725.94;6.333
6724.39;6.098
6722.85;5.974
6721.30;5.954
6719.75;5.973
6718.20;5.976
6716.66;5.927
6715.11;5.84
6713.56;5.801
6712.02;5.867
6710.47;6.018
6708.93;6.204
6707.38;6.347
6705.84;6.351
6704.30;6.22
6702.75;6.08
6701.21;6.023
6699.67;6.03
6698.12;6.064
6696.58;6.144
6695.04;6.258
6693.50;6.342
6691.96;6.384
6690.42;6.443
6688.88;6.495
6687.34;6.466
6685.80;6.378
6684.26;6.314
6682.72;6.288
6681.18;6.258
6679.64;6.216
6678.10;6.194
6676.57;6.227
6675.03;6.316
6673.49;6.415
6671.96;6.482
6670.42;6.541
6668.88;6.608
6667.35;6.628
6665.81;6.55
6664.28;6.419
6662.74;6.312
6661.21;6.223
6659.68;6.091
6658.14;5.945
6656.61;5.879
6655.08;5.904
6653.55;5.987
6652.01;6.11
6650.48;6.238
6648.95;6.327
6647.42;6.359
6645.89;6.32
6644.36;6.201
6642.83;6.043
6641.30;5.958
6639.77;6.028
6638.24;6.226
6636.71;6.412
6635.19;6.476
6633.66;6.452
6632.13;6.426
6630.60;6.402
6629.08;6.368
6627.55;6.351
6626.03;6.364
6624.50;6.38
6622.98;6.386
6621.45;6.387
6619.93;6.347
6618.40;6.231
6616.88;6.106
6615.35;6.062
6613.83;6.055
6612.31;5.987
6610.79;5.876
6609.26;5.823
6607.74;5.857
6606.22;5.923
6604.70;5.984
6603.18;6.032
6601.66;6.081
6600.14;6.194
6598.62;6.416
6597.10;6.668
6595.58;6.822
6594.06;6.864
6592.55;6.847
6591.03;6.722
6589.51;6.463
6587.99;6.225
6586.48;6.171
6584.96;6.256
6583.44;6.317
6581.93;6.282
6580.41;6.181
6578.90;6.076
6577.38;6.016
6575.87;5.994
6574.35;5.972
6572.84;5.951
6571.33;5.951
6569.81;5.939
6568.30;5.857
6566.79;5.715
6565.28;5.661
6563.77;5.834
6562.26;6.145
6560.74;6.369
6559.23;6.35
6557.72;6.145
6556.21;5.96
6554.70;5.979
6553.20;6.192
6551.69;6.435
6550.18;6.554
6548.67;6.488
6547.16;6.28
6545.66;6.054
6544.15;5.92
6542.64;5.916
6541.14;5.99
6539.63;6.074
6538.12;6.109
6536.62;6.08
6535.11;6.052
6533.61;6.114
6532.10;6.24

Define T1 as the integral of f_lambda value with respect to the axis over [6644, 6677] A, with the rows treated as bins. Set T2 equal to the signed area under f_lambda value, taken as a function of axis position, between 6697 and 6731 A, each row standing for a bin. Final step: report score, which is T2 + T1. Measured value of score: 416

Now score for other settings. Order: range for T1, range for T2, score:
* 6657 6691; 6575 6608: 424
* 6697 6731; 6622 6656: 422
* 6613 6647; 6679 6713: 425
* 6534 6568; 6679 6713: 419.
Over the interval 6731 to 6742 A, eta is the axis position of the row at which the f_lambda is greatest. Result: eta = 6732.14 A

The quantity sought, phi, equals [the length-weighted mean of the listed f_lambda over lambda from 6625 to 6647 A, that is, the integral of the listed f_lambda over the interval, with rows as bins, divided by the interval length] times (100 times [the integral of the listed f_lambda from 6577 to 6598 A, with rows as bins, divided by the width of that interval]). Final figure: 4044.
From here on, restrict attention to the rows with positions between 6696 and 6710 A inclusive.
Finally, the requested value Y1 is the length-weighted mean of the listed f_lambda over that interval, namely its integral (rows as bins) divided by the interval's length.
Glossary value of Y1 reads 6.2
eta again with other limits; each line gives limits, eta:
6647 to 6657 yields 6647.42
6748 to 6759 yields 6750.77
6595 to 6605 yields 6595.58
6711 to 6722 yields 6718.20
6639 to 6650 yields 6647.42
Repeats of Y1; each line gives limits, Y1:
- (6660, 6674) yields 6.5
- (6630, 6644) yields 6.3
